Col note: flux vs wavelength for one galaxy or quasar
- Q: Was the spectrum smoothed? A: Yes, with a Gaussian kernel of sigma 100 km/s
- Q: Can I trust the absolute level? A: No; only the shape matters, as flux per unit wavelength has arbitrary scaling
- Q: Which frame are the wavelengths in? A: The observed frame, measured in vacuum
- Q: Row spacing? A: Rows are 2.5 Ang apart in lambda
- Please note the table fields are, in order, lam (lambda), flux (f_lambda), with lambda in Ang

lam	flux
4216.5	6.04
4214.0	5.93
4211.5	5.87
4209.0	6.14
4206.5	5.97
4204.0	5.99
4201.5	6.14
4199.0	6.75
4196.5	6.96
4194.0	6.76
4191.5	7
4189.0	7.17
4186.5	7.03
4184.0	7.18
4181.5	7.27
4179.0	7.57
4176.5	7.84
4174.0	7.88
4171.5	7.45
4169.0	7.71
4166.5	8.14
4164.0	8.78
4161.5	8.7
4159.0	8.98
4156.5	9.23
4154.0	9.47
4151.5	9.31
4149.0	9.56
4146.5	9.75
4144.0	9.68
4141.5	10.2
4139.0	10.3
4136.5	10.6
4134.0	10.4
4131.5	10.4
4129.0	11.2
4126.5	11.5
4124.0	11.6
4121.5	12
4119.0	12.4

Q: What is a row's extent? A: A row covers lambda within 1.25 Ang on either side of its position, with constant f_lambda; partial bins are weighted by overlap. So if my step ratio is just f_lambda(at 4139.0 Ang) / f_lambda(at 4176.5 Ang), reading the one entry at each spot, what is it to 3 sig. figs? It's 1.31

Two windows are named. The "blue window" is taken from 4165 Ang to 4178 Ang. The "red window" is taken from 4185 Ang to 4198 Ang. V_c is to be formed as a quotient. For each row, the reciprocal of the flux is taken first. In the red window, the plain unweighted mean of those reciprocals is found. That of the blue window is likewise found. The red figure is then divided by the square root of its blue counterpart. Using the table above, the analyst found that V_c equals 0.400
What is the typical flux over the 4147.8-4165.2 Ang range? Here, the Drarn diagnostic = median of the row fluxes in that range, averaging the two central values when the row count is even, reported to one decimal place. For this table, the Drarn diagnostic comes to 9.2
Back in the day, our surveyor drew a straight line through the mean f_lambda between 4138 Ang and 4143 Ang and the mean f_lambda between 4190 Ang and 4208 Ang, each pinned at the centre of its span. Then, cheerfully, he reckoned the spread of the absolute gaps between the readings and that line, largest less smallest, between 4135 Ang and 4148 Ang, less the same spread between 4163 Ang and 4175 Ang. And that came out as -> -0.5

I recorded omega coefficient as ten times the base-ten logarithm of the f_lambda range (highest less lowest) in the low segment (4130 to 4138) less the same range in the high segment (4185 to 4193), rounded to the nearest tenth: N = -15.2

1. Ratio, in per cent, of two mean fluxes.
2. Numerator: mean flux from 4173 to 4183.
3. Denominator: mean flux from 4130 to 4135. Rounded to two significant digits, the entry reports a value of 73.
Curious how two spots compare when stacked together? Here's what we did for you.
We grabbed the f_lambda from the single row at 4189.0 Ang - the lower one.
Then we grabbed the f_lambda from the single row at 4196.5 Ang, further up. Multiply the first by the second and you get 50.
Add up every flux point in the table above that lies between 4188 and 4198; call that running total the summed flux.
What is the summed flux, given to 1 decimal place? 27.9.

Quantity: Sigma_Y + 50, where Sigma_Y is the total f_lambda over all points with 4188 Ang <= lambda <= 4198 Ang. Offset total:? 78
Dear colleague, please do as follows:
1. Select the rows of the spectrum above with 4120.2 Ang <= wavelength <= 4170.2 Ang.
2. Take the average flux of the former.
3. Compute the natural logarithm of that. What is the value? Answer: 2.29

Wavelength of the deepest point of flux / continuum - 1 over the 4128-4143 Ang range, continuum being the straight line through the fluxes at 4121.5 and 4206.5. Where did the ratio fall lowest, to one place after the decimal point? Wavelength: 4131.5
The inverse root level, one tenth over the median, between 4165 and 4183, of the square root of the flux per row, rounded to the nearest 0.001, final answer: 0.036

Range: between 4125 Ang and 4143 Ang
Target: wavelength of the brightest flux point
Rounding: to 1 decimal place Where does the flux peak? 4126.5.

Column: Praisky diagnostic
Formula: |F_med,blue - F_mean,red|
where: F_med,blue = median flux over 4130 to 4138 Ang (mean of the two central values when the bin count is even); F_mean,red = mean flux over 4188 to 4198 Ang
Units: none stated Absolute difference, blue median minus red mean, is 3.4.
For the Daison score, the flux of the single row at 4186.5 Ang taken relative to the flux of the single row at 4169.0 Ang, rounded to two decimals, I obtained 0.91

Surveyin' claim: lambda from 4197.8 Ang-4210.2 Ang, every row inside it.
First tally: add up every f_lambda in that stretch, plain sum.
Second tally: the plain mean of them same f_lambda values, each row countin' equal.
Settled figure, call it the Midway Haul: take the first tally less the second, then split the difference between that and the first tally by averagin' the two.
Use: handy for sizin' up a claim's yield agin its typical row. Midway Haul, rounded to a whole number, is 28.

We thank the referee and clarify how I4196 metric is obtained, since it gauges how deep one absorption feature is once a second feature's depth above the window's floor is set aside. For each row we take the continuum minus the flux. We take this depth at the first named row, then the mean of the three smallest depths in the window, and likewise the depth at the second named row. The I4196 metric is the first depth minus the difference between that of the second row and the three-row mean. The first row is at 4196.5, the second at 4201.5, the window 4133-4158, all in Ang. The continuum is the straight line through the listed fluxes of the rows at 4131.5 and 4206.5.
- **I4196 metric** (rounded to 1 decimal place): -1.0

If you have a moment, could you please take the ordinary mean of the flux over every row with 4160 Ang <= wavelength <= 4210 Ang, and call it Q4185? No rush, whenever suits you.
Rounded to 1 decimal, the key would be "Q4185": 7.2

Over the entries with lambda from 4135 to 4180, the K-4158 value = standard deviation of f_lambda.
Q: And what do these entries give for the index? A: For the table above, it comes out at 1.0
